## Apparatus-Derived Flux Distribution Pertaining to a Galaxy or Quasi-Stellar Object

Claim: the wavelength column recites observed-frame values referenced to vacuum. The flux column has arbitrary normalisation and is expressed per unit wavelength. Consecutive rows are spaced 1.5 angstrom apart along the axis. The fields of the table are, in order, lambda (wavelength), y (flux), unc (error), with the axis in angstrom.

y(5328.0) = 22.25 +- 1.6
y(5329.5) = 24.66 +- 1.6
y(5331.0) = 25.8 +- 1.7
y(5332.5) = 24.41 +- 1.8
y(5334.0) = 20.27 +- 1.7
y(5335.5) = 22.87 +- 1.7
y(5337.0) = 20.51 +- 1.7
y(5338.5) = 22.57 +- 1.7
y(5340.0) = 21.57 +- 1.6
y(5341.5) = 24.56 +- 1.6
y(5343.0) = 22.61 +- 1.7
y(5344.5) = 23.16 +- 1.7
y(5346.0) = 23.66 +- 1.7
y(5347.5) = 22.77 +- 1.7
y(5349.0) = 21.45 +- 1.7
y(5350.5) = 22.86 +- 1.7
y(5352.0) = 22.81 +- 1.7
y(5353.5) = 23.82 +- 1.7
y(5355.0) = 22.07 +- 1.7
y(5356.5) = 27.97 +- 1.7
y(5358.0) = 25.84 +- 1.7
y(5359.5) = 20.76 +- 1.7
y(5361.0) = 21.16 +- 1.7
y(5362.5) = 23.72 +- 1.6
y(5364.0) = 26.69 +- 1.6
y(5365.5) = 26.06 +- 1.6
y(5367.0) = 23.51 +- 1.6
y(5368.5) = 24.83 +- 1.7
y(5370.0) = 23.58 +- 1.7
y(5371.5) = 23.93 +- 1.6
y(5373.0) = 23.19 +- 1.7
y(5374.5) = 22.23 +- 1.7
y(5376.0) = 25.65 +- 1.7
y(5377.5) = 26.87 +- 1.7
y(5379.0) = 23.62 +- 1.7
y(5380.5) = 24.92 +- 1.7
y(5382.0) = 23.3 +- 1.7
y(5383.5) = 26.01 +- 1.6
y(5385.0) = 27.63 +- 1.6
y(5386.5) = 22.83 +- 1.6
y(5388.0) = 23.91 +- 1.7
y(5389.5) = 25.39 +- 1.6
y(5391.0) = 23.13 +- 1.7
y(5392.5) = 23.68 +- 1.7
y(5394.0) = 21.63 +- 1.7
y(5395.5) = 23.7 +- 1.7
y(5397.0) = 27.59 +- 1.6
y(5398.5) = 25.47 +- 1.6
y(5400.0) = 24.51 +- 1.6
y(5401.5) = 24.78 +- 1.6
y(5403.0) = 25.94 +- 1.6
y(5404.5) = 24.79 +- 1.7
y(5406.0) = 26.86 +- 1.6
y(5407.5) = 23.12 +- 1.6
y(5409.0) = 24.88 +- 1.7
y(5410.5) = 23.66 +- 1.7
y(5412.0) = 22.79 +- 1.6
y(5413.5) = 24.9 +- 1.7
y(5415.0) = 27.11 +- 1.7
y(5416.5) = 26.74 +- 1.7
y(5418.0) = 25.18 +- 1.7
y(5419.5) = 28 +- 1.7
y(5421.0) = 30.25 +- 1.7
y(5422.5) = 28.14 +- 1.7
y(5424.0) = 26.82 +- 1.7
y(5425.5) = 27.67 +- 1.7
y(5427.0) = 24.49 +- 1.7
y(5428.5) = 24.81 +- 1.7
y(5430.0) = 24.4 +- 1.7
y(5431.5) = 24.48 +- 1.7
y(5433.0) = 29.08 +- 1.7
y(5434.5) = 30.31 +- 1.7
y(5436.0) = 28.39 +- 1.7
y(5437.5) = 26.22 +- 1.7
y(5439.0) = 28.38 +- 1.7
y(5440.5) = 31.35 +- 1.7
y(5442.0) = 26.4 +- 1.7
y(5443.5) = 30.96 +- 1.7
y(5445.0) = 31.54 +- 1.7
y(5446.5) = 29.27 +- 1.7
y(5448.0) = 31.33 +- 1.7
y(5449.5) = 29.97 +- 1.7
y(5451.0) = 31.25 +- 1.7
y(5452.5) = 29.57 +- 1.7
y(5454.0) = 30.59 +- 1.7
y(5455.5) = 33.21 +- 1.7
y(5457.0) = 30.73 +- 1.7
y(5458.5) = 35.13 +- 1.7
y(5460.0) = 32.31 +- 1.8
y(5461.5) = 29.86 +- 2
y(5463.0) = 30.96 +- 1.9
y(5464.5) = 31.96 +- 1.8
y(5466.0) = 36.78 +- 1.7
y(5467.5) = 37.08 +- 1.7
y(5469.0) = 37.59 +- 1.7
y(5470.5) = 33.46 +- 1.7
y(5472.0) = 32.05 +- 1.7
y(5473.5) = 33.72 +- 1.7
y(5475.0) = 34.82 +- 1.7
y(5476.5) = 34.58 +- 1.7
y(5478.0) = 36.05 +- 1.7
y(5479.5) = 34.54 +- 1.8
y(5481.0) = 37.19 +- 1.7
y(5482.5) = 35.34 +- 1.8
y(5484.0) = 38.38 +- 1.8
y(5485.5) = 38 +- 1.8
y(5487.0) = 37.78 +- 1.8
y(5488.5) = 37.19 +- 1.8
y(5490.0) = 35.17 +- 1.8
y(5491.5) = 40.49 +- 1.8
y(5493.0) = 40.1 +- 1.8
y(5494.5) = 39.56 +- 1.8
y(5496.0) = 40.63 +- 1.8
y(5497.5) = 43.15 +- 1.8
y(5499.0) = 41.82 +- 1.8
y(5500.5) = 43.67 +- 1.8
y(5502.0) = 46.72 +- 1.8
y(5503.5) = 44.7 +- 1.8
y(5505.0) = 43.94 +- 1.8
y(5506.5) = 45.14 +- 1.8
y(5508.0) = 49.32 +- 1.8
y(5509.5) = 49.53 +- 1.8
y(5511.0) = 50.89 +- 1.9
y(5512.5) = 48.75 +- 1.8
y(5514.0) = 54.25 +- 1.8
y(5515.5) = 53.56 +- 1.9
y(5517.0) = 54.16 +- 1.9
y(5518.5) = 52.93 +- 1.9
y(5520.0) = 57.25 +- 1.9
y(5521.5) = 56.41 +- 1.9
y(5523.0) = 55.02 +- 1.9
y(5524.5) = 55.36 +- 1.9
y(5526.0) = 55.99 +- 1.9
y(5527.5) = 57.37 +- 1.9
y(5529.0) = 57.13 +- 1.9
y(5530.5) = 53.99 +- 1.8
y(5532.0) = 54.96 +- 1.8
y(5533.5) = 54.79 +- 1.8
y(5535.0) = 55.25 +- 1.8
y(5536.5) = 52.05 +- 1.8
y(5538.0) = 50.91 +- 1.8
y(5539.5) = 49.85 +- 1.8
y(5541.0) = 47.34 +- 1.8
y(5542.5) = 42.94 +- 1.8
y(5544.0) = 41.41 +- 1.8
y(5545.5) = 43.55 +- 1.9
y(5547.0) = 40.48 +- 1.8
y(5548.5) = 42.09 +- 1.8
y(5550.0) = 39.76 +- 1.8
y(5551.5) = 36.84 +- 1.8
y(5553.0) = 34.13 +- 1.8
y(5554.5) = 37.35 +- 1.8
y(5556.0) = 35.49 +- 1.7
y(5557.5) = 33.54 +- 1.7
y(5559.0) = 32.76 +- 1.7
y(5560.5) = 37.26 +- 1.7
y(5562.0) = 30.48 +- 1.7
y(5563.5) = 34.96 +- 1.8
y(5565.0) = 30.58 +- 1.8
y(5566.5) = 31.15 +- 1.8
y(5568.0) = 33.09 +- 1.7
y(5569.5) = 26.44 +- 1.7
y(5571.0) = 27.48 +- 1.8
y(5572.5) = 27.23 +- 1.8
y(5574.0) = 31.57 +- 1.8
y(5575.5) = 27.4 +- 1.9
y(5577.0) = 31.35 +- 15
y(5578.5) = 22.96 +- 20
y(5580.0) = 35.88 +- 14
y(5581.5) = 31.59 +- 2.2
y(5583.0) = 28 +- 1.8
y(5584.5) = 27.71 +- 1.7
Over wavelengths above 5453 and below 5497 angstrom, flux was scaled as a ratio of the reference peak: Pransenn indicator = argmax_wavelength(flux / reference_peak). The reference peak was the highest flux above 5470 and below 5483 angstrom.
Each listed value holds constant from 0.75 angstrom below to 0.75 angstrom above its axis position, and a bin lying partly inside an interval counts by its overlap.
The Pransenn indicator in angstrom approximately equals 5496.0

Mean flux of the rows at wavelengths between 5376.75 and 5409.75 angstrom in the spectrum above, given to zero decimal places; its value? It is 25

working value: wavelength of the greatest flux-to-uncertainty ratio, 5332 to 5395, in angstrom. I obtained 5385.0 angstrom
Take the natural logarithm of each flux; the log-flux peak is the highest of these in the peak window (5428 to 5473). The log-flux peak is 3.63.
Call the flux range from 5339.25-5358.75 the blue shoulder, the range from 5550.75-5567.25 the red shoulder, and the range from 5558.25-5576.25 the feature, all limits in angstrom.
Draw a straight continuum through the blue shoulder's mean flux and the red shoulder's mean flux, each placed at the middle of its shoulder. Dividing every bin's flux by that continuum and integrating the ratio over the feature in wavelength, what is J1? 16 angstrom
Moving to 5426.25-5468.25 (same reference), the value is 44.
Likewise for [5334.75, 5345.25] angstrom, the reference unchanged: 10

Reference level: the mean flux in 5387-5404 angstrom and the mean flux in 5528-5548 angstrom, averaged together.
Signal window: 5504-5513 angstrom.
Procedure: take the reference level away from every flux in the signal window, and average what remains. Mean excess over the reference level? 11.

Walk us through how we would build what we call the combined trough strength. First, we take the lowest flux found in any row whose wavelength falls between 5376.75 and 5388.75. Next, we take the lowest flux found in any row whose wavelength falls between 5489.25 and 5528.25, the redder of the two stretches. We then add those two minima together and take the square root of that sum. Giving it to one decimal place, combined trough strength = 7.6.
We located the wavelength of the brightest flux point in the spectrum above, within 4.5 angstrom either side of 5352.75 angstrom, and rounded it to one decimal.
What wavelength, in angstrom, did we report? 5356.5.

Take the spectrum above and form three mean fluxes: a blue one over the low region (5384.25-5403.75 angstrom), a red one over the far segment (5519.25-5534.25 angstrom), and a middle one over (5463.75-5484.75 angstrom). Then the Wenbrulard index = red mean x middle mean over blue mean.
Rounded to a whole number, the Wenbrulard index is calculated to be 80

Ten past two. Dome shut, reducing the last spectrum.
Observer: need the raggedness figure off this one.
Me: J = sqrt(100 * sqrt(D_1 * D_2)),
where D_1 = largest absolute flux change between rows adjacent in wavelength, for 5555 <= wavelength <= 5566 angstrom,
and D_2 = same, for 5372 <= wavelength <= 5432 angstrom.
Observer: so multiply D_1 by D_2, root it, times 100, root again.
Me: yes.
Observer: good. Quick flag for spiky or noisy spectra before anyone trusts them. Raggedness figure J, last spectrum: 23.9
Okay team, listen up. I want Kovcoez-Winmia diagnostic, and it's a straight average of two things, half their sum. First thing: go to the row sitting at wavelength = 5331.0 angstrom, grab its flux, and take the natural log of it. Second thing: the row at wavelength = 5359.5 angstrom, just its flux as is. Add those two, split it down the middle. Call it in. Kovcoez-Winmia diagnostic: 12.0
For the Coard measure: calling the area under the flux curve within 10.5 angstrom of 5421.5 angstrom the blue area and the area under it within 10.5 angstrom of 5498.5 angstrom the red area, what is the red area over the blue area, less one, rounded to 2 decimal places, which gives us 0.62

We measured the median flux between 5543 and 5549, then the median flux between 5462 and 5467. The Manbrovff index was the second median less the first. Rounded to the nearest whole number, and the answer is -10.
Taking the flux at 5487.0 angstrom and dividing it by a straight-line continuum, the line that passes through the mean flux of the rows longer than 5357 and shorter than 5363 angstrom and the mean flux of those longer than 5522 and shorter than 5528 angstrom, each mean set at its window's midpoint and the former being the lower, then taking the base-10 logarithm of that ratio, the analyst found -0.11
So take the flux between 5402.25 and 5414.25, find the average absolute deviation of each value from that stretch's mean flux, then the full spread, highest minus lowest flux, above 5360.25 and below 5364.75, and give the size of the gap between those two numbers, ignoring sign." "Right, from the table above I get 4.5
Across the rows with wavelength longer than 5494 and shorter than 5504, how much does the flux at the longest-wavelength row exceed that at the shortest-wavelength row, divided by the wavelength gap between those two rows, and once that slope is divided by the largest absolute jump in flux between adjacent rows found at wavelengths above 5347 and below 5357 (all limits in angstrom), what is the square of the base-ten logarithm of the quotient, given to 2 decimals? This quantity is 1.03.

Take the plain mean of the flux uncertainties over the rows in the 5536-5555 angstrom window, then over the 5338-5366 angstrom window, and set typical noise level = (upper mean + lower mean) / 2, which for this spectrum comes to 1.74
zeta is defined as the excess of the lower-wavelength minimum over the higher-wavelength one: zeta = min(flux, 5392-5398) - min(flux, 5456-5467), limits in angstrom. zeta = -8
